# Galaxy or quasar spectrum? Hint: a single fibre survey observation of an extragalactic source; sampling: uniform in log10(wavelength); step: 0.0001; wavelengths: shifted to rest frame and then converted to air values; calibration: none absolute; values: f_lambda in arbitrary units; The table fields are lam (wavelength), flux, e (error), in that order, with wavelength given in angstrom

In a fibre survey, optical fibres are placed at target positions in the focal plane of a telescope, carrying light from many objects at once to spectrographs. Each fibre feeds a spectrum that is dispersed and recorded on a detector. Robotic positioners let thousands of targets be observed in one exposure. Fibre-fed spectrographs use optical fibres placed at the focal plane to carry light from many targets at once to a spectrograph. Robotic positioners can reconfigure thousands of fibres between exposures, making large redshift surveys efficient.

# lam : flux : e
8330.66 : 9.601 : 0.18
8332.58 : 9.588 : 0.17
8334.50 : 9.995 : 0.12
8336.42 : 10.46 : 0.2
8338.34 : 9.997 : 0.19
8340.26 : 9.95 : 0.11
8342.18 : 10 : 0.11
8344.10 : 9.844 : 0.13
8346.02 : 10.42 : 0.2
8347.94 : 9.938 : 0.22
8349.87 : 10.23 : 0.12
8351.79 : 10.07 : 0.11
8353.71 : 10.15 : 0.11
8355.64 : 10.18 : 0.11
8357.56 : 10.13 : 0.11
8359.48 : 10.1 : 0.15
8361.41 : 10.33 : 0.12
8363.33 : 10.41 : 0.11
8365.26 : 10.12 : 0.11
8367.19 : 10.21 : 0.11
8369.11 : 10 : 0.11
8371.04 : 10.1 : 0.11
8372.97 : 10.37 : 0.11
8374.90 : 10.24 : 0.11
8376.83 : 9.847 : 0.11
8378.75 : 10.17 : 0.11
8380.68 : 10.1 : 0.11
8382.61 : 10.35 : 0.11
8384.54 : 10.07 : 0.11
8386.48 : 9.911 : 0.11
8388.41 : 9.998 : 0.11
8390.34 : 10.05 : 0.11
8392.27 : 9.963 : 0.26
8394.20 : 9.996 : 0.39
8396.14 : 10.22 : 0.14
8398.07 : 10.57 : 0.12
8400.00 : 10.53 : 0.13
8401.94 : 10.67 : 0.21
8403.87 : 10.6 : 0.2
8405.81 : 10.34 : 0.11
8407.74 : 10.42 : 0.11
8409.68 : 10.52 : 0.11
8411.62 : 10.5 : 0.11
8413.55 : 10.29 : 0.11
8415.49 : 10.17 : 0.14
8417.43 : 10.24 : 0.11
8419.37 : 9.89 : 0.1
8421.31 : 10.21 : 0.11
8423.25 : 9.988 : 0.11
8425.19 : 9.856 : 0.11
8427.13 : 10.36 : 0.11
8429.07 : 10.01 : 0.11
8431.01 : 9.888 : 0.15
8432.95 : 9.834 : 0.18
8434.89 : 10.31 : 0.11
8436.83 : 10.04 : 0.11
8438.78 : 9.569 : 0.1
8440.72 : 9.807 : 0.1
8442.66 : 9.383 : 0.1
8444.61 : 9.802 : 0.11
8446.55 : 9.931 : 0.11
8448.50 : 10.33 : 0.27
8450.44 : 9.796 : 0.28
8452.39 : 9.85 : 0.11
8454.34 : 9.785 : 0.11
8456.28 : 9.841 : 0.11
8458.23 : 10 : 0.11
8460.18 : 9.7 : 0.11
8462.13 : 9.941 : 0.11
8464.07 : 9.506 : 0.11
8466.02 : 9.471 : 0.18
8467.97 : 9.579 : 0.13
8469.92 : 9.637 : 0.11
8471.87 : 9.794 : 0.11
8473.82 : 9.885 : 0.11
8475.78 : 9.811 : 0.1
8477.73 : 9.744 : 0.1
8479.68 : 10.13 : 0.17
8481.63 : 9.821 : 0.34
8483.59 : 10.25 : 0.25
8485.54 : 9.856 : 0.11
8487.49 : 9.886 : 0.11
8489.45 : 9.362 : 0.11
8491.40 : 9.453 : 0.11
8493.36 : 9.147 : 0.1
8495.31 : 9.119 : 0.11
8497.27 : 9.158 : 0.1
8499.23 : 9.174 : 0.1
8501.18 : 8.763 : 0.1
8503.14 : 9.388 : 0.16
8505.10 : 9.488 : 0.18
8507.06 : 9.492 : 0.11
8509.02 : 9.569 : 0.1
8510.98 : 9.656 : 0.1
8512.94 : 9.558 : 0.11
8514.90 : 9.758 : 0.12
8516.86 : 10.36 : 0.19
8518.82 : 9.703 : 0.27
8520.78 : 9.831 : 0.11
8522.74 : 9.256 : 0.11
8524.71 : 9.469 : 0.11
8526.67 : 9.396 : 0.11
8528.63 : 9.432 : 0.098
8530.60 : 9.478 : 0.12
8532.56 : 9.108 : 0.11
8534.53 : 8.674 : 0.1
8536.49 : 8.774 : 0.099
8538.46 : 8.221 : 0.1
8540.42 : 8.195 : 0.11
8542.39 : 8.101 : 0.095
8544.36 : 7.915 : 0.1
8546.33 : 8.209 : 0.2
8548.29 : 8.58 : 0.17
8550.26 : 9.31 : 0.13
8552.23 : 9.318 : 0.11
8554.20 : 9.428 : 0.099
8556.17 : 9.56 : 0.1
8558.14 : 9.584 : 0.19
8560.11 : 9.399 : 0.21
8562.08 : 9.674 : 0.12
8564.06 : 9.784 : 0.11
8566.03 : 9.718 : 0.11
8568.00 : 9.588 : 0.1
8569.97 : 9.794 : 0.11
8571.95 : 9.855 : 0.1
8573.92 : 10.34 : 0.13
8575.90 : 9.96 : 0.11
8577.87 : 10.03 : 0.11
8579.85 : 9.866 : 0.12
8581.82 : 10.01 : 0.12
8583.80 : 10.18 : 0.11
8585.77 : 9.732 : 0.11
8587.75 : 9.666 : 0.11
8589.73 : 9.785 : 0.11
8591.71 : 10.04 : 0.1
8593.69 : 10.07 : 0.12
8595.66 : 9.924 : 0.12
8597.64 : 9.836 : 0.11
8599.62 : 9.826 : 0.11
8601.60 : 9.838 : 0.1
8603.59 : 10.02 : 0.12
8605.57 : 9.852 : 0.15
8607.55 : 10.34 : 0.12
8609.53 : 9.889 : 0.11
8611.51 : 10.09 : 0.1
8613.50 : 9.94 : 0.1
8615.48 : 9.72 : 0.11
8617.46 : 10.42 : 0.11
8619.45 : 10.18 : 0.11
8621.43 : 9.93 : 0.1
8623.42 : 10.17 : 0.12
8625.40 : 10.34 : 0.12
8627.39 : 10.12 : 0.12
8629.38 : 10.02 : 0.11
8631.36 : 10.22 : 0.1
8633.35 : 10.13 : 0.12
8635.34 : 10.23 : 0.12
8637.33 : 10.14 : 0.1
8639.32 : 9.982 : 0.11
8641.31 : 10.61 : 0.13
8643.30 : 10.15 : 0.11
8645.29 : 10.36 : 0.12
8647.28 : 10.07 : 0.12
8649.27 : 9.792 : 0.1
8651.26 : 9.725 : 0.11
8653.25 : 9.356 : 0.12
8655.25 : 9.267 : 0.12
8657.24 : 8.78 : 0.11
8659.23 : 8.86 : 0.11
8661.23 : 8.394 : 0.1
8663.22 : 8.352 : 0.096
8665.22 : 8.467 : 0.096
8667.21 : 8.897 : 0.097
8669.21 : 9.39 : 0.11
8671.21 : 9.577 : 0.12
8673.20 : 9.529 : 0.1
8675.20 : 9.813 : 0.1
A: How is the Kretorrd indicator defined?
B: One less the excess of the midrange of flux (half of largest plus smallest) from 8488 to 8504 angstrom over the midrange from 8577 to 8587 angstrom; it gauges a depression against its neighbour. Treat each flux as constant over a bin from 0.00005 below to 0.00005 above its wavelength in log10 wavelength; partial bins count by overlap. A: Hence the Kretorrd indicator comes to 1.8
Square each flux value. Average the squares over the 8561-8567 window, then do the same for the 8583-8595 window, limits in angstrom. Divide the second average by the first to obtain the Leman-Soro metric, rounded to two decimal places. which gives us 1.04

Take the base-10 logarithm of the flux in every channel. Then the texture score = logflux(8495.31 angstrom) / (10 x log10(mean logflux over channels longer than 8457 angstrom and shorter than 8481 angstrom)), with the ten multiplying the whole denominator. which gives -21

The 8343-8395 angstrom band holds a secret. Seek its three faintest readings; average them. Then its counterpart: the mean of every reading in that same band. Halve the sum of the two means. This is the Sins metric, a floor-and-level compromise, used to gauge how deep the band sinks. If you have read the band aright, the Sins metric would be 10.0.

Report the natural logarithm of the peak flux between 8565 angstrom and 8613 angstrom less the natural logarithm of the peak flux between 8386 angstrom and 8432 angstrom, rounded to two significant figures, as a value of -0.031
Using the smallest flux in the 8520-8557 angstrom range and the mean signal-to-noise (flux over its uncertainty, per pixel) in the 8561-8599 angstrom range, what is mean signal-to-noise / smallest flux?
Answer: 11.2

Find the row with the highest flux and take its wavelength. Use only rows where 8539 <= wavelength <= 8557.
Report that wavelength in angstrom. 8556.17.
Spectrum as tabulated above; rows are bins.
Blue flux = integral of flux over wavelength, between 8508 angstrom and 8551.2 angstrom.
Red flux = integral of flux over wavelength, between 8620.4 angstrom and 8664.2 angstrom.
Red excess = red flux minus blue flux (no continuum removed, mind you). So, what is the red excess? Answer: 34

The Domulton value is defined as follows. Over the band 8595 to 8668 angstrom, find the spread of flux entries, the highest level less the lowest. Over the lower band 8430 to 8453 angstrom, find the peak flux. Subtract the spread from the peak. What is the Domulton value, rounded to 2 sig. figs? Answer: 8.1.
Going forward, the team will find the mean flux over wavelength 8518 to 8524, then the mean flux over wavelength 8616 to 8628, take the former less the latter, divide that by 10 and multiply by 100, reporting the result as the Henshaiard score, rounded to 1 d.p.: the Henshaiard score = -6.0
